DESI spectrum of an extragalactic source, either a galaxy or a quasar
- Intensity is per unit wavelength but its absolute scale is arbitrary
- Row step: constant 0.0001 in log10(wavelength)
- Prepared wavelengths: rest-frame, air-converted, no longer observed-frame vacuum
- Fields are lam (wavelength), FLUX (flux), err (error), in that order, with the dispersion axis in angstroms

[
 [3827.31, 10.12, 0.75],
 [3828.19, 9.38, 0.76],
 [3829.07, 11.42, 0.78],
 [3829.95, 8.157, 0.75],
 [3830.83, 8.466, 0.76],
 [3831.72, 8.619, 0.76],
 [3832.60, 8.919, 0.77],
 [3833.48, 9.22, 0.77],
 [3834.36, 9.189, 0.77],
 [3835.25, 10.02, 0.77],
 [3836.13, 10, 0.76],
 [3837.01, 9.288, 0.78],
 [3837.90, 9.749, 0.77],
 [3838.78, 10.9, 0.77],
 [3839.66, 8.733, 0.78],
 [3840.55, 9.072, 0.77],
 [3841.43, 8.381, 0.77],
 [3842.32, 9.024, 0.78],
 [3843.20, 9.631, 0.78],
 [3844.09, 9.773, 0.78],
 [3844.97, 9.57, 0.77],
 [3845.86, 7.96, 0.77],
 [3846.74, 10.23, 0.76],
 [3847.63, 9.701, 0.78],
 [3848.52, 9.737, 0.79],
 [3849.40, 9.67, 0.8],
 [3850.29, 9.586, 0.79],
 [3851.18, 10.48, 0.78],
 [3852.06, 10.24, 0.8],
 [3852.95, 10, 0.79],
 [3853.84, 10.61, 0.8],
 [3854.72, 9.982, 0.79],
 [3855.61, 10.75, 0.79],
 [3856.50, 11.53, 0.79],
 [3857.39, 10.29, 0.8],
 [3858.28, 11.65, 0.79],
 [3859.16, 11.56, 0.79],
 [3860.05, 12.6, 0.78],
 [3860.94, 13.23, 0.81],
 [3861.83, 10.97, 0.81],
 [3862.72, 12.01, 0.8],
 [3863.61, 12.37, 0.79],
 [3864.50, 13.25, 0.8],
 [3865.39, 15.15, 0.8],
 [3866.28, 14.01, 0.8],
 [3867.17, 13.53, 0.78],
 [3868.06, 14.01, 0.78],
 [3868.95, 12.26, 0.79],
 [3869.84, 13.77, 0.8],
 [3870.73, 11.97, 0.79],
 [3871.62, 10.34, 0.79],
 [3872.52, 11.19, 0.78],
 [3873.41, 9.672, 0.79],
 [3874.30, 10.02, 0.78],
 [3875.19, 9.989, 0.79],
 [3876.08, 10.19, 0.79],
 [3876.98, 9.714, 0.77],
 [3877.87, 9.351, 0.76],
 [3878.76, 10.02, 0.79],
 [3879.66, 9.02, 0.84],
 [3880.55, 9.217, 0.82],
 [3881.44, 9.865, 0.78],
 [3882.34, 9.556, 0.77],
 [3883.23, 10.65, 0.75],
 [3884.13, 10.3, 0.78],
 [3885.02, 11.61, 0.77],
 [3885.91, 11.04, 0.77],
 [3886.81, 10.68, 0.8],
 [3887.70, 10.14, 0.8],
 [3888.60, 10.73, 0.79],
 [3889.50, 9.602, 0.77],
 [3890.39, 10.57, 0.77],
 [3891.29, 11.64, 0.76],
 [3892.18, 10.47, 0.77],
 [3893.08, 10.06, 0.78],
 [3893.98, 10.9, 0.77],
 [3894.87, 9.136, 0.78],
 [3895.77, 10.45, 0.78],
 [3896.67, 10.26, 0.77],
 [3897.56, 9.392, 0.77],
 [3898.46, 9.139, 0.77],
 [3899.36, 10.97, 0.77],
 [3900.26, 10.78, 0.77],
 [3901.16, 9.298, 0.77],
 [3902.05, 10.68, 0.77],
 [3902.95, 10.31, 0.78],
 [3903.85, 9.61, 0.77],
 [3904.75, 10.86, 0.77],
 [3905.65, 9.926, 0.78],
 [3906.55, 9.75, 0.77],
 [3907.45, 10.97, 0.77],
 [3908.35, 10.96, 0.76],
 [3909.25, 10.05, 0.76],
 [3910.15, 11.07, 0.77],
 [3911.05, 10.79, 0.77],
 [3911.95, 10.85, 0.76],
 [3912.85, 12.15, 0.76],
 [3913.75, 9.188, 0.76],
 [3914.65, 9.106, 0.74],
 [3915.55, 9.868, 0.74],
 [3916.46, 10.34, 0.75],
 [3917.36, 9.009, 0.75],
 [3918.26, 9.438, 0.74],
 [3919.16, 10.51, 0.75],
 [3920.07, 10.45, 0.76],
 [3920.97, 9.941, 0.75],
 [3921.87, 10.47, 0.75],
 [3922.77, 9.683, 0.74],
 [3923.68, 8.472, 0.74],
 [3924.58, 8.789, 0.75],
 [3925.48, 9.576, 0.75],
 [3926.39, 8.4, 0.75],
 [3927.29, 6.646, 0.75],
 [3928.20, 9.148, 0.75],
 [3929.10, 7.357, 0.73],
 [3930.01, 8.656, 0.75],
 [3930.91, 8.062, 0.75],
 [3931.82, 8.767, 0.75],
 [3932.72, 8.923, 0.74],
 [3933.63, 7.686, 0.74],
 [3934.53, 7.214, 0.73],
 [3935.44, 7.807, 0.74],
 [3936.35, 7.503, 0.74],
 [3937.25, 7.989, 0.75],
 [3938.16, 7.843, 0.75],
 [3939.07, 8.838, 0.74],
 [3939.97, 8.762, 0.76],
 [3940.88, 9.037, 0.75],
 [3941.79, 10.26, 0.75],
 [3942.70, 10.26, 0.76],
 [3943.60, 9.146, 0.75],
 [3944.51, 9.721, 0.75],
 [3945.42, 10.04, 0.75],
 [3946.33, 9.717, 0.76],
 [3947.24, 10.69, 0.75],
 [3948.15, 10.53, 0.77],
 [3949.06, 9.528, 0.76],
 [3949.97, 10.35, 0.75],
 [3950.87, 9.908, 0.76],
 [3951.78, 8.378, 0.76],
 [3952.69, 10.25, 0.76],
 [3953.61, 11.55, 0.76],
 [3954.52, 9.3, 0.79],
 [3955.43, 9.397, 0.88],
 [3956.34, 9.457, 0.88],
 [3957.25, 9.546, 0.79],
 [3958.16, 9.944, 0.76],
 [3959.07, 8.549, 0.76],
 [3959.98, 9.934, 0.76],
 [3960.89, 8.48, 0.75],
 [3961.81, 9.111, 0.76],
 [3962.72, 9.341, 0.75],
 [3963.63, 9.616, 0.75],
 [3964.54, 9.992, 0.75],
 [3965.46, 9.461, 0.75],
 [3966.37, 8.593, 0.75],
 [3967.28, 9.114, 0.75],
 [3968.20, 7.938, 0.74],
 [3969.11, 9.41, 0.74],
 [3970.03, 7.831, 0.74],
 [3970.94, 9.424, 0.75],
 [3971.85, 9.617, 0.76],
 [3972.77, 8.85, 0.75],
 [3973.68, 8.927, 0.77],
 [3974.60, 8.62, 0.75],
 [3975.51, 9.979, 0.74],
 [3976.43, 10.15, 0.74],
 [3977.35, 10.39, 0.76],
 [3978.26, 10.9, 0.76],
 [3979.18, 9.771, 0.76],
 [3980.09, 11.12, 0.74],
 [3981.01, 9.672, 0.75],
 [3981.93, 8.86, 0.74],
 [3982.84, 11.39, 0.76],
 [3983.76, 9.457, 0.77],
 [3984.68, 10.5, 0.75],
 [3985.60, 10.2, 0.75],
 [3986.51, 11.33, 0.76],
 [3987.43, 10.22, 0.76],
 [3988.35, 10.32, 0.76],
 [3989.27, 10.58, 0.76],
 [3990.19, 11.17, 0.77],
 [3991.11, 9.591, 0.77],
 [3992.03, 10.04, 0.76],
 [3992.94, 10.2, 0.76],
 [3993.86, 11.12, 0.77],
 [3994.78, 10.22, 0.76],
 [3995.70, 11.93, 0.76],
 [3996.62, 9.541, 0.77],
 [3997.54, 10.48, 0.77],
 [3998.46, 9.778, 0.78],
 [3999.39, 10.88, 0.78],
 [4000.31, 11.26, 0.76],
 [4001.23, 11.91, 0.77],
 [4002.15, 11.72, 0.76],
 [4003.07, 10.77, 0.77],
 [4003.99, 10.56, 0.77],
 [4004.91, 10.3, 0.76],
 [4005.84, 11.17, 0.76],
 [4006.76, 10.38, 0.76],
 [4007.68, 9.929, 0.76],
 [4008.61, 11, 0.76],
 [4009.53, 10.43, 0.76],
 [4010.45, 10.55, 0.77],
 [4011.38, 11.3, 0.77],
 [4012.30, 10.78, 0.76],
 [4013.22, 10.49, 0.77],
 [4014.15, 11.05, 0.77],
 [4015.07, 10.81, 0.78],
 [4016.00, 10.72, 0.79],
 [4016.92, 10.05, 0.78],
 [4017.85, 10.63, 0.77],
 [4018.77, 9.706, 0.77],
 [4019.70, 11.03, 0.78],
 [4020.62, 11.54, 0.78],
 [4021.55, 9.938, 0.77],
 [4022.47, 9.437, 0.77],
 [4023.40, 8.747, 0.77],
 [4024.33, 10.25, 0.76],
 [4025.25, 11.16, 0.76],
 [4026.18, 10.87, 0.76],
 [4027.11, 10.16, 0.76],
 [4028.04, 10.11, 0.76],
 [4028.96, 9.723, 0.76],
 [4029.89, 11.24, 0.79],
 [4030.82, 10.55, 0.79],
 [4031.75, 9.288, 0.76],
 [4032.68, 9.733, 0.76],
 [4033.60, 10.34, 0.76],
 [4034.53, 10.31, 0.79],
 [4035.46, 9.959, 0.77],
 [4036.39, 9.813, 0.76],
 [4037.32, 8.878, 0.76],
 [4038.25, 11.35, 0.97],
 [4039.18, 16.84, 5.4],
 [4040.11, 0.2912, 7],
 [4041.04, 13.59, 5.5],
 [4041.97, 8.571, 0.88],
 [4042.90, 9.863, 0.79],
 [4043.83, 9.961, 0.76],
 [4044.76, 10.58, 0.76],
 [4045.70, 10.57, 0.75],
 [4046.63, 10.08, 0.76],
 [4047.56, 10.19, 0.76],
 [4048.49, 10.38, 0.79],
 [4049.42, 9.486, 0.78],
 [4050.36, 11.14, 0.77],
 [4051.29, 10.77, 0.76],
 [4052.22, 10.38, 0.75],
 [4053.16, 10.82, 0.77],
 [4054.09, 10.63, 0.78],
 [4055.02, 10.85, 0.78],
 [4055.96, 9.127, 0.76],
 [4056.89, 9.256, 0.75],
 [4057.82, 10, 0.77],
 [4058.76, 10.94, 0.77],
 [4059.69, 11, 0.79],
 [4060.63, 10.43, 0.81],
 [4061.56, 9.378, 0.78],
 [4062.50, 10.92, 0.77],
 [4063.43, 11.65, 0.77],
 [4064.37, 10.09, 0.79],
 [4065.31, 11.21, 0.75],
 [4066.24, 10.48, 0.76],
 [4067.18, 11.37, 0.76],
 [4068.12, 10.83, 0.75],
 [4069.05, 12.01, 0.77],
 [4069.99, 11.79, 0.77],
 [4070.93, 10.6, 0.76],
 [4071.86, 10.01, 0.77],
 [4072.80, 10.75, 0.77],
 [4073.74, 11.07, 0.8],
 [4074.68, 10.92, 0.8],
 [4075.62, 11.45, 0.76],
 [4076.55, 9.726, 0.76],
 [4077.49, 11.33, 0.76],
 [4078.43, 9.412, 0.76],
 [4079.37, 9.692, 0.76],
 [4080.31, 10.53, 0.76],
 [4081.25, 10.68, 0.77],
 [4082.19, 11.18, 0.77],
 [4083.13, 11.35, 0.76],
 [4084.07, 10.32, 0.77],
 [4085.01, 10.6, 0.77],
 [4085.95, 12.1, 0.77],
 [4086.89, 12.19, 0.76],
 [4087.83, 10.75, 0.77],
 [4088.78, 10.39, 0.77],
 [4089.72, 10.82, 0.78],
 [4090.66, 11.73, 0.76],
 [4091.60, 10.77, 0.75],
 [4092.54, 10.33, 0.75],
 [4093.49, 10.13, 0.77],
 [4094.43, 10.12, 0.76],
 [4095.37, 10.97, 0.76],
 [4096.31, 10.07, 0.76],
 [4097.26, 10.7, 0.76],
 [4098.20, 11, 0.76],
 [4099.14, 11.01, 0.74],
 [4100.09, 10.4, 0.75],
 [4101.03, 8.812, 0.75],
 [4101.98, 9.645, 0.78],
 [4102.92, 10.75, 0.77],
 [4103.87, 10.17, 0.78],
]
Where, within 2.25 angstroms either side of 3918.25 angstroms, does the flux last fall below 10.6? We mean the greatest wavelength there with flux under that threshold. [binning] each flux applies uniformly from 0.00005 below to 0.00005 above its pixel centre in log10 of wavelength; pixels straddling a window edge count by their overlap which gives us 3920.07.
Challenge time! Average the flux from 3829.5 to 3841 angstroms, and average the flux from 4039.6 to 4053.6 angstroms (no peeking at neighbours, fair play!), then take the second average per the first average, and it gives 1.06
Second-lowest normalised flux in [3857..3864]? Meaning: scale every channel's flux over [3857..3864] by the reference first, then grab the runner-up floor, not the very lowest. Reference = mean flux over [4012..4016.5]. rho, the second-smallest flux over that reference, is 1.02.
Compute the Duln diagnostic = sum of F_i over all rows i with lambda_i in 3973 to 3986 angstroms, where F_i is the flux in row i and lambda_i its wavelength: 140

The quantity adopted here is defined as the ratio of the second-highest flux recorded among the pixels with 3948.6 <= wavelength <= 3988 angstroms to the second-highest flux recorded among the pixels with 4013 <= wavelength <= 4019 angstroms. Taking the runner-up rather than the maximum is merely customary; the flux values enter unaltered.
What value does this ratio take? 1.05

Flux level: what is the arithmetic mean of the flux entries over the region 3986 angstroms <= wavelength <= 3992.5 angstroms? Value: 10.5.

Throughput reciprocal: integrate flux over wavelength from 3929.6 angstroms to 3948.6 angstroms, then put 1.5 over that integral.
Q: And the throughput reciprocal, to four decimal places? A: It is 0.0088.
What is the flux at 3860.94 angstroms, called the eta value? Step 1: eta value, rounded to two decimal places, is 13.23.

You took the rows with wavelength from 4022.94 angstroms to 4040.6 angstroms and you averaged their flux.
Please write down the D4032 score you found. 9.98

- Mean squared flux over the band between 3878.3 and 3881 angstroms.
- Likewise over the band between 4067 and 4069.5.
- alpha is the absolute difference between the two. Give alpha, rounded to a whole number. 41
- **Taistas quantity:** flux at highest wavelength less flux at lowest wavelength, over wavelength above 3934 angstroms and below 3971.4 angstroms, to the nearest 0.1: 2.2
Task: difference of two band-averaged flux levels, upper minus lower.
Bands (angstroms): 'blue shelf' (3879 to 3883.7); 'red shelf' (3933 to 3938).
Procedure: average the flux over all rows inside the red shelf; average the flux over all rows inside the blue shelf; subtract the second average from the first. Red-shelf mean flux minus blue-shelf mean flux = -2.0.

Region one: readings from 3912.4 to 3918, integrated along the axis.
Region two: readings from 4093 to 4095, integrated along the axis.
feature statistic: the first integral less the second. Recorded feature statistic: 35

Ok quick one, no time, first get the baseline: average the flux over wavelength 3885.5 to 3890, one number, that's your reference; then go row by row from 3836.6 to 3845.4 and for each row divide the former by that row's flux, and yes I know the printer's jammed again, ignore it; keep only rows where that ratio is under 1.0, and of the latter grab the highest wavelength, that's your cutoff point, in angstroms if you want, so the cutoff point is 3838.78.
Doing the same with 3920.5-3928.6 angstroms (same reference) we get 3921.87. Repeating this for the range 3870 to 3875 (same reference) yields 3872.52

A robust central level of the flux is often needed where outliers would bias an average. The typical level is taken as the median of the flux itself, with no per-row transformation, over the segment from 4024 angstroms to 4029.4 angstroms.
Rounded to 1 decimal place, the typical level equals 10.2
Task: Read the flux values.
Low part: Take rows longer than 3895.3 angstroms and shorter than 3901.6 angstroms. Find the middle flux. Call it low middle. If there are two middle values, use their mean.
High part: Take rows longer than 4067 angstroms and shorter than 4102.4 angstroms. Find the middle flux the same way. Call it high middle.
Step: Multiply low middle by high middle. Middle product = 110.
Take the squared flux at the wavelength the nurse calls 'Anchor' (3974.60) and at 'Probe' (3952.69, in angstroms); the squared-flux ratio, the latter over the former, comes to 1.41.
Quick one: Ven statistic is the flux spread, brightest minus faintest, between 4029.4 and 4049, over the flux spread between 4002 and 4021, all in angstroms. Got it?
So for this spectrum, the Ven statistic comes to 8.2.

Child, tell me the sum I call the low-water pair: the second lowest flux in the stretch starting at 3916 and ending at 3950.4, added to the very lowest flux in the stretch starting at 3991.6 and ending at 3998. 17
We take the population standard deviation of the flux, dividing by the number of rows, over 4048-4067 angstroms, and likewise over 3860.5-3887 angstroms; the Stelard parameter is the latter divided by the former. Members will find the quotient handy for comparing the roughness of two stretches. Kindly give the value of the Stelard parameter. 2.5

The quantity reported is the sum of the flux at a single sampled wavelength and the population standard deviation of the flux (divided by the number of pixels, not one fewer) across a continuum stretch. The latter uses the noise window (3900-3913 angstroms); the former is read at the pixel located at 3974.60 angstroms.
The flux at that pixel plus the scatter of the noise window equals 9.3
